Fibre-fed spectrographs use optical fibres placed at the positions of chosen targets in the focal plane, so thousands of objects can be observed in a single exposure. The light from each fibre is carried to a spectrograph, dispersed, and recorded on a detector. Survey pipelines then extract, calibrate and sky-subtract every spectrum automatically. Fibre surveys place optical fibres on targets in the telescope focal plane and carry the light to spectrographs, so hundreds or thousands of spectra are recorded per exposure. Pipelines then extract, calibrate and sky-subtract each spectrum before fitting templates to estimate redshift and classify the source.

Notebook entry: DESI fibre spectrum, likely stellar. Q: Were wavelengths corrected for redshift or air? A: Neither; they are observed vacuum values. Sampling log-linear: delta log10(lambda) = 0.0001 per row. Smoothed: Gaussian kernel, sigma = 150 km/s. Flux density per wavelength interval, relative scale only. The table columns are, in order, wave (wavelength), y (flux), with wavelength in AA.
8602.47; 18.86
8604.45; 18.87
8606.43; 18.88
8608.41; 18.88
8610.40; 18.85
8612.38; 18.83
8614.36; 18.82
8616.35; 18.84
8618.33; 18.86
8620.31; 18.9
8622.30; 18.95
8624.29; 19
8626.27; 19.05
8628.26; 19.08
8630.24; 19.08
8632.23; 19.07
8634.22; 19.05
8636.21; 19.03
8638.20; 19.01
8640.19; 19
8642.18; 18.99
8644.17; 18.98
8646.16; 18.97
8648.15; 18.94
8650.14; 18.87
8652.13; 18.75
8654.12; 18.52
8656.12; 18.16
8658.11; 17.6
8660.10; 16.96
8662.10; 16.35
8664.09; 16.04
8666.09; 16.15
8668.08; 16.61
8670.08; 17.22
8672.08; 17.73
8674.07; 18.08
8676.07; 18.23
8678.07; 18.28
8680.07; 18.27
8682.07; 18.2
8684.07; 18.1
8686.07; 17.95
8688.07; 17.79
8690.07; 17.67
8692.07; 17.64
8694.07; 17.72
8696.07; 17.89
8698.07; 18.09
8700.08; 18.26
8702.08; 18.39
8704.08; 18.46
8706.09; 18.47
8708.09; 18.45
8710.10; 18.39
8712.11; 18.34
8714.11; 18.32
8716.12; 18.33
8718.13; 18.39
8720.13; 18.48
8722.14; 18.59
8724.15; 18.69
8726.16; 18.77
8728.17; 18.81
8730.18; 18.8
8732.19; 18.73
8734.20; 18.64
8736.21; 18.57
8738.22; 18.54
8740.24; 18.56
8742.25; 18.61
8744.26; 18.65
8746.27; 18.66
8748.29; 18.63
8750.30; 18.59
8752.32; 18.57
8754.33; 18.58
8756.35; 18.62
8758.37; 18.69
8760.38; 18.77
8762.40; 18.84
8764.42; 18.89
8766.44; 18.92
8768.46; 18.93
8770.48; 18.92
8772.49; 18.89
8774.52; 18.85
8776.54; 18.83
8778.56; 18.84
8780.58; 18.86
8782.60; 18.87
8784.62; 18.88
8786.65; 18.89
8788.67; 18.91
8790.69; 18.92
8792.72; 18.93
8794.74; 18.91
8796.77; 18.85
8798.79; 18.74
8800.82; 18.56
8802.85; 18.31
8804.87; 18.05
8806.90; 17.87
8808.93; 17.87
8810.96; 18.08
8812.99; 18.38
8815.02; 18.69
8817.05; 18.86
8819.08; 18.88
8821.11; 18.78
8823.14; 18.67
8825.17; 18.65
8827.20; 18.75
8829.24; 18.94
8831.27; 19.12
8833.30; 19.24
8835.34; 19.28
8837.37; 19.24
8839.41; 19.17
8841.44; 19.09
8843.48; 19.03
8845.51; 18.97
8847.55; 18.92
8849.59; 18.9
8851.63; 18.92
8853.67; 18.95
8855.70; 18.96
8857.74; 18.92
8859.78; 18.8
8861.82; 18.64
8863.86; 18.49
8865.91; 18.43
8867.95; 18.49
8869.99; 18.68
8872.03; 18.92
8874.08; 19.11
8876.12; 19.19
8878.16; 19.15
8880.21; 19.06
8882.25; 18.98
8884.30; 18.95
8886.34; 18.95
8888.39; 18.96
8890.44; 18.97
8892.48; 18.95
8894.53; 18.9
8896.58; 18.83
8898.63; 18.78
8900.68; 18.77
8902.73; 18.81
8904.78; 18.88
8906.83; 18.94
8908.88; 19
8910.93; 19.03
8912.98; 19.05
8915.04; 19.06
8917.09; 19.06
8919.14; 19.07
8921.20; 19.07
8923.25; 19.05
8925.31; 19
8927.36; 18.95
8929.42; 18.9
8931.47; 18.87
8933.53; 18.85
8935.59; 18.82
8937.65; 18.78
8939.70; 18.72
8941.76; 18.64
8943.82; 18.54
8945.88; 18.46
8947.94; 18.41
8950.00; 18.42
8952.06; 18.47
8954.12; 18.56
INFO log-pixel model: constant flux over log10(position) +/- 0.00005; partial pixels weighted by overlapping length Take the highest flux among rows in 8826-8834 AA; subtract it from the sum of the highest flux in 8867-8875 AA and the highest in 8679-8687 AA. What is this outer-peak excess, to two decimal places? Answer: 18.14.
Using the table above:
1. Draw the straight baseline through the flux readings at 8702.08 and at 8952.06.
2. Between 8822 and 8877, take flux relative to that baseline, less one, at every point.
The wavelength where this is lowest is 8865.91 AA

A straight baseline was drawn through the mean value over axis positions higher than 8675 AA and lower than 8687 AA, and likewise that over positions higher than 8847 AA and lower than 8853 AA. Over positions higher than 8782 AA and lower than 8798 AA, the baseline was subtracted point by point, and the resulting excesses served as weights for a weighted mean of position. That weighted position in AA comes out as 8789.4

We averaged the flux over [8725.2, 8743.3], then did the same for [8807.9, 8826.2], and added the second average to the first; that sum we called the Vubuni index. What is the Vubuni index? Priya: 37.2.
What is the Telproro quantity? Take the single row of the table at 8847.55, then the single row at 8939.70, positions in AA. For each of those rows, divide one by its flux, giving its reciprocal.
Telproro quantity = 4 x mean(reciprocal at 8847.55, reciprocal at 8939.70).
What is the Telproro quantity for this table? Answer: 0.213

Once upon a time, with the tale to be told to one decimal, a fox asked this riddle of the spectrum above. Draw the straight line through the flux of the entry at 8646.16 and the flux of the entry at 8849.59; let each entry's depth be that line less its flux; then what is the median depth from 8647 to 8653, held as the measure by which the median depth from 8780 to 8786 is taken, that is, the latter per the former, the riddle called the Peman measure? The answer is 0.5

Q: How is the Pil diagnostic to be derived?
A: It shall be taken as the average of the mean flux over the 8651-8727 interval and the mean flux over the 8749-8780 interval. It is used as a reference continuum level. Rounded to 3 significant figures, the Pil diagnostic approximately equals 18.4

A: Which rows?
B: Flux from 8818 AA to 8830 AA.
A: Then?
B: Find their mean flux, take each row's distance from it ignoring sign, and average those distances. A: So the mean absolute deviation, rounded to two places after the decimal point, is 0.09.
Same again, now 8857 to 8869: 0.16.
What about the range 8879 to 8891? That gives 0.03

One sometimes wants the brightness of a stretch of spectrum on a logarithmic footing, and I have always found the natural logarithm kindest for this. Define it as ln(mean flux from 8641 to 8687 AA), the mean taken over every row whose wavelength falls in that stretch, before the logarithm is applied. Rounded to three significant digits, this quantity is 2.89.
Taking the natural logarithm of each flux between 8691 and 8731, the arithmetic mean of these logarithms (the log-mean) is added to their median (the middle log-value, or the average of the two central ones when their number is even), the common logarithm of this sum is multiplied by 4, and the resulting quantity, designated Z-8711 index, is 3.060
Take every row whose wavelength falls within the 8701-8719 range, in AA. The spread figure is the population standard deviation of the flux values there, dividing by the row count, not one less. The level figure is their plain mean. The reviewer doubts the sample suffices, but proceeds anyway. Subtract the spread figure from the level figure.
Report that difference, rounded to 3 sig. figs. 18.3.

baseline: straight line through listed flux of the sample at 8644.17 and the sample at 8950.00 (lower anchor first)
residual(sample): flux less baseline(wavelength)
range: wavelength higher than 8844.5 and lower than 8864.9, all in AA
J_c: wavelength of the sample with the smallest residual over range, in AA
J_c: 8863.86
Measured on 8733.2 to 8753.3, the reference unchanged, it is 8738.22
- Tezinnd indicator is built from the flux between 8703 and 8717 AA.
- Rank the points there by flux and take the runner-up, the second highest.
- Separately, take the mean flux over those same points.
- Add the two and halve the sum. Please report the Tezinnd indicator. 18.43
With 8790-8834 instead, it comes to 18.88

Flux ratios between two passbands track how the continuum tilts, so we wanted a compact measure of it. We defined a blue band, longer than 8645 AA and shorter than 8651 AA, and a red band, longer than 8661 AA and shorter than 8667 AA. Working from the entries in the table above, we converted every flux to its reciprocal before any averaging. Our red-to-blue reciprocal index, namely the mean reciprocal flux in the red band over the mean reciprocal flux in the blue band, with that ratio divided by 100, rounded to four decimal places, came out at 0.0117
